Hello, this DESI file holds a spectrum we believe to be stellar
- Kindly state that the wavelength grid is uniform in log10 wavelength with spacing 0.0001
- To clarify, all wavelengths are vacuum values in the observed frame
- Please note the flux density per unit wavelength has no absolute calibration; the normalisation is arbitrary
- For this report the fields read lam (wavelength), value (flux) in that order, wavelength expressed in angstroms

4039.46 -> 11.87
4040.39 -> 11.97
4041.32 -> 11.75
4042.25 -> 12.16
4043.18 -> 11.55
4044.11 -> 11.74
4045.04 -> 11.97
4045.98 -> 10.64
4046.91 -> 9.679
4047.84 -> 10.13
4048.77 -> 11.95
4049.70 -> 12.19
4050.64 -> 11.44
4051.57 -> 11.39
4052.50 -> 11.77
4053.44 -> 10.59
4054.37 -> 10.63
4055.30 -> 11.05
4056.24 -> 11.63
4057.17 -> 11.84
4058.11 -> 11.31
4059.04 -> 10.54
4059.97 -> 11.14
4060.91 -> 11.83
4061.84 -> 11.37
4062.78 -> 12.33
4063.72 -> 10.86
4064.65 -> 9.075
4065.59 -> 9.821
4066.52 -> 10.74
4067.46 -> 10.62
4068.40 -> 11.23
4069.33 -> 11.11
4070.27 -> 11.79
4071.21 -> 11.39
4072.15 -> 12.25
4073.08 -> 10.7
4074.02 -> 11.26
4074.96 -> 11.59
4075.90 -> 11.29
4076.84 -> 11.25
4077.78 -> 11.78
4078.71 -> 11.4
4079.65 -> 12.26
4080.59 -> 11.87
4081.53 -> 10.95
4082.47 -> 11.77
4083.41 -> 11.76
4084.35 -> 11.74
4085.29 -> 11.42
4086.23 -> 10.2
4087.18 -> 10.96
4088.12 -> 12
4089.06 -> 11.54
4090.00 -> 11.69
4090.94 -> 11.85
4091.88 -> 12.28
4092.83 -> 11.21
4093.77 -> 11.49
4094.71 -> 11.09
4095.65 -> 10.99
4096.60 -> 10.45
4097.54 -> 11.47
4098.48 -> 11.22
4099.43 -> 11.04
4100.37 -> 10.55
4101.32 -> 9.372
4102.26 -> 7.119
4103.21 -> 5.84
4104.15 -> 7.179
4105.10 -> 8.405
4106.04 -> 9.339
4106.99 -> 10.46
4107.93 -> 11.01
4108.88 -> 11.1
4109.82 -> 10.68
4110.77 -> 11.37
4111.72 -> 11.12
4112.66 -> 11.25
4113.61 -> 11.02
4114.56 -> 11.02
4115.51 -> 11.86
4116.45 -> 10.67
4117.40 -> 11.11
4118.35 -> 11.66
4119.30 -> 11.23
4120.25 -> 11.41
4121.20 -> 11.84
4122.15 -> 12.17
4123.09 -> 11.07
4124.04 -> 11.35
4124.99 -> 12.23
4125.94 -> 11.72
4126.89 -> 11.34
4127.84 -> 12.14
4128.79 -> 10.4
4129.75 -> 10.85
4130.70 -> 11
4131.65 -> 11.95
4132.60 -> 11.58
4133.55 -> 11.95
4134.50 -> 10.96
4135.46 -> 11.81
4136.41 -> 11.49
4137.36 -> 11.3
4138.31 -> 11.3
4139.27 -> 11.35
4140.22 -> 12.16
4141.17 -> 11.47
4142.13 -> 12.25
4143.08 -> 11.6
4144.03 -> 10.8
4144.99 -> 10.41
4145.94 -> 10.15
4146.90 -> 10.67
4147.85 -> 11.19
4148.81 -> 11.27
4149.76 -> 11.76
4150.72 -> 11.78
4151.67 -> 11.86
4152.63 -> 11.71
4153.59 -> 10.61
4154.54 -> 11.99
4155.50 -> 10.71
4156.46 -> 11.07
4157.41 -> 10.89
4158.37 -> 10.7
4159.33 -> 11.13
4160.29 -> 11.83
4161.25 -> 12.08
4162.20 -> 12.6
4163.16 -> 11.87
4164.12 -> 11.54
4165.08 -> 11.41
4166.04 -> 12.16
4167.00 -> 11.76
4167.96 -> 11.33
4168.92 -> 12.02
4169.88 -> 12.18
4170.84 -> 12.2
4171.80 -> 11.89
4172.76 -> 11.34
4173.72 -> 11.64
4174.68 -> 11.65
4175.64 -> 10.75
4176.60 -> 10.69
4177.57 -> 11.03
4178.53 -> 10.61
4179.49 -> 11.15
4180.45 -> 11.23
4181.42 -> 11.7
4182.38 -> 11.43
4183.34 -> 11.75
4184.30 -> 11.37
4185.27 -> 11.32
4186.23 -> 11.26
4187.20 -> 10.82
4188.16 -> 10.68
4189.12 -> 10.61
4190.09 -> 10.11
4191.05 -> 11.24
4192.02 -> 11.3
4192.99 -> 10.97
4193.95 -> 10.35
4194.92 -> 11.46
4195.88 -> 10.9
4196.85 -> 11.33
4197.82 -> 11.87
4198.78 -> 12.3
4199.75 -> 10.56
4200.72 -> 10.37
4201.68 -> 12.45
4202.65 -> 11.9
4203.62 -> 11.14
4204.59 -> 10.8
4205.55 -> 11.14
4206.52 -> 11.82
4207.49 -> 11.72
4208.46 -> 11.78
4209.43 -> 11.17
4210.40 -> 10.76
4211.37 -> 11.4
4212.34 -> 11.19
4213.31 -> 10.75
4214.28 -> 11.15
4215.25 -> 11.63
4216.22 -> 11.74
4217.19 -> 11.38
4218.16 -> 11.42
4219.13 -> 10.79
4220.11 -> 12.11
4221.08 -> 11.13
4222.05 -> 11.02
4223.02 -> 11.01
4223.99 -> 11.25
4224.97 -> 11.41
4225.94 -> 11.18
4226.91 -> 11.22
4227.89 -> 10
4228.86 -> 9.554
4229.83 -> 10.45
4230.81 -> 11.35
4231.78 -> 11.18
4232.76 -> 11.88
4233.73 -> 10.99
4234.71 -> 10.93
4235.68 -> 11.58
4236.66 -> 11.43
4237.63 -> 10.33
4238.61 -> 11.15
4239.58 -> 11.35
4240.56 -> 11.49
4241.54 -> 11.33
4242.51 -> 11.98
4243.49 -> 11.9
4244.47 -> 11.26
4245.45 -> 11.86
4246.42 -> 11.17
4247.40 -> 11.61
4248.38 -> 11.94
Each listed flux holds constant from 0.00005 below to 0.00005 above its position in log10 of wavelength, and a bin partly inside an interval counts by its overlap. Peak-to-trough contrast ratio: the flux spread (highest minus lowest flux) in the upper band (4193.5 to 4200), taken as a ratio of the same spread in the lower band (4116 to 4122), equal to 1.7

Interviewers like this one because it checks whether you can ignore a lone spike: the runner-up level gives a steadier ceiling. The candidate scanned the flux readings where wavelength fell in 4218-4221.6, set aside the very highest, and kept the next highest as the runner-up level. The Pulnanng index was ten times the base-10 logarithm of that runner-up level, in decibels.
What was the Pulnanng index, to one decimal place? 10.6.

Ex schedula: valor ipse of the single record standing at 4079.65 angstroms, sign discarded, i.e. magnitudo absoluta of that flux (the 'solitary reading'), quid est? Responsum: 12.3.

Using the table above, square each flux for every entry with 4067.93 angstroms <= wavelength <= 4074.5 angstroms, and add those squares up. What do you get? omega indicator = 910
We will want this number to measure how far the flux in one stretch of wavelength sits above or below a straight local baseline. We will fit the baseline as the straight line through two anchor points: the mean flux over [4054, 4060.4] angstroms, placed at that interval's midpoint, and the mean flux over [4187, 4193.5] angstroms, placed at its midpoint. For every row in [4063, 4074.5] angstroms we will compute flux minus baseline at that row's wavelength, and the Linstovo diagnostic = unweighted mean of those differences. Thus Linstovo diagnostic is -0.2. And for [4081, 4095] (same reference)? 0.4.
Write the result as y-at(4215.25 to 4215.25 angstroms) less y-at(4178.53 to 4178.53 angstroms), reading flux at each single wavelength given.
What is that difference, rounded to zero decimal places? 1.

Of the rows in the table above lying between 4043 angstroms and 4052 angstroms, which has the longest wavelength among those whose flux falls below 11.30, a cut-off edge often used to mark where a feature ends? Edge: 4047.84 angstroms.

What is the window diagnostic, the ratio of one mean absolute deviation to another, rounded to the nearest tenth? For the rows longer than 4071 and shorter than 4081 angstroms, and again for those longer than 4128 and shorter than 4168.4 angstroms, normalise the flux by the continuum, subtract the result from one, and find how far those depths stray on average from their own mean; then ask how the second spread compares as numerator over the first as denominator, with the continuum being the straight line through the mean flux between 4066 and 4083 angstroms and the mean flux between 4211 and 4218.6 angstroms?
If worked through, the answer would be 1.3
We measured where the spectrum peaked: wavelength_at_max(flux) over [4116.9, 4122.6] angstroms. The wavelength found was 4122.15 angstroms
